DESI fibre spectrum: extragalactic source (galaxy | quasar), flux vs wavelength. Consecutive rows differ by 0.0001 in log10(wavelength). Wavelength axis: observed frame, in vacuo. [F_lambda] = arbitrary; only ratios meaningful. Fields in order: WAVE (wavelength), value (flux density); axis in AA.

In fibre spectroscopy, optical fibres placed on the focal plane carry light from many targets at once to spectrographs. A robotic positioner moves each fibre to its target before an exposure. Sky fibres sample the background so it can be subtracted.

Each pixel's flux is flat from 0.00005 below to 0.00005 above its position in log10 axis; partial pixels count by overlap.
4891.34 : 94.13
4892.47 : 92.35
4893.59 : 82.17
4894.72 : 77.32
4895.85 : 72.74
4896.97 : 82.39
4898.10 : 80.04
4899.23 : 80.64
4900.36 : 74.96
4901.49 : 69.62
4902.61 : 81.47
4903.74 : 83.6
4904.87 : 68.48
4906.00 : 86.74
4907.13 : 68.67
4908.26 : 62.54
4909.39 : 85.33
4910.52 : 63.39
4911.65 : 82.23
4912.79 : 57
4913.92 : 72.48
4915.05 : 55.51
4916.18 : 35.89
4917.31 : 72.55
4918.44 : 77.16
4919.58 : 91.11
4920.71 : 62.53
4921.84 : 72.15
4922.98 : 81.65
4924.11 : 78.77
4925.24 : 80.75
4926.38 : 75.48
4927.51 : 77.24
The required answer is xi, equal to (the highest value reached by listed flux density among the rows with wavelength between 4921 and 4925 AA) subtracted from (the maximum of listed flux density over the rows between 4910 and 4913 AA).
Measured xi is 1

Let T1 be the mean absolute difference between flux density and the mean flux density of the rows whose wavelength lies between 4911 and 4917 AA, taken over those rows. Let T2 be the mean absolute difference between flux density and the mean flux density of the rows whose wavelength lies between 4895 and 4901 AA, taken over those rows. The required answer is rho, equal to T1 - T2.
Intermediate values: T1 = 13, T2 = 3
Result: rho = 9.9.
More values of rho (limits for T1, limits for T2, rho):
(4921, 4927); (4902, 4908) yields -4.2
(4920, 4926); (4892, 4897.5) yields 1.2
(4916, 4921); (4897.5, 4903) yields 10.9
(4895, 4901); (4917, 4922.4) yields -3.8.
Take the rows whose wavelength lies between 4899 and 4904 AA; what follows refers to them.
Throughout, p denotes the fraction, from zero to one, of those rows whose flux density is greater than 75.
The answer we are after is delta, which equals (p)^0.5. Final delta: 0.8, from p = 0.6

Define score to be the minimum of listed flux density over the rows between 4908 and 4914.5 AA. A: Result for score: 57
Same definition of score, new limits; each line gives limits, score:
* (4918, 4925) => 62.53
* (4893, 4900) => 72.74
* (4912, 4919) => 35.89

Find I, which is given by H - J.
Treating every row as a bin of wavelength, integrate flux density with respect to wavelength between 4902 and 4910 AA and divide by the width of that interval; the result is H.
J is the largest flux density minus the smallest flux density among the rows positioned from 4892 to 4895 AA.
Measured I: 62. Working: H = 76.6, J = 15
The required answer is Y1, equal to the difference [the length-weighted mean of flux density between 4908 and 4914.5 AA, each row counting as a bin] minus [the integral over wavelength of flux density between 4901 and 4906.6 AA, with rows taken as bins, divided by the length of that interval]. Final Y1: -7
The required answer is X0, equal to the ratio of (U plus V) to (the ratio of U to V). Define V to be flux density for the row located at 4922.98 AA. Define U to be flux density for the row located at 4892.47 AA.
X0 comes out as 154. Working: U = 92.35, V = 81.65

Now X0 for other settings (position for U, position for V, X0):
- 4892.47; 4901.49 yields 122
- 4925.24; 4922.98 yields 164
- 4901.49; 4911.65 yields 179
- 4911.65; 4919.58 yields 192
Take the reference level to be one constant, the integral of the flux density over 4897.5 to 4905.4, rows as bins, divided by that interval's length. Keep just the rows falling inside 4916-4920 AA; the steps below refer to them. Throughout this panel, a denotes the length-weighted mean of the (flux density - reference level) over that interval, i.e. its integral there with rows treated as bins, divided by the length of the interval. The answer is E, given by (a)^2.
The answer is 29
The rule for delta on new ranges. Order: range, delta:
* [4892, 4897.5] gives 0.9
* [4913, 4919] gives 0.4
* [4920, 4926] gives 0.8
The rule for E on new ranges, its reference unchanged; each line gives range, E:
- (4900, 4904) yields 0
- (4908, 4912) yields 11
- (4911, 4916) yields 160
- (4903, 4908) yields 1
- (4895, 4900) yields 3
